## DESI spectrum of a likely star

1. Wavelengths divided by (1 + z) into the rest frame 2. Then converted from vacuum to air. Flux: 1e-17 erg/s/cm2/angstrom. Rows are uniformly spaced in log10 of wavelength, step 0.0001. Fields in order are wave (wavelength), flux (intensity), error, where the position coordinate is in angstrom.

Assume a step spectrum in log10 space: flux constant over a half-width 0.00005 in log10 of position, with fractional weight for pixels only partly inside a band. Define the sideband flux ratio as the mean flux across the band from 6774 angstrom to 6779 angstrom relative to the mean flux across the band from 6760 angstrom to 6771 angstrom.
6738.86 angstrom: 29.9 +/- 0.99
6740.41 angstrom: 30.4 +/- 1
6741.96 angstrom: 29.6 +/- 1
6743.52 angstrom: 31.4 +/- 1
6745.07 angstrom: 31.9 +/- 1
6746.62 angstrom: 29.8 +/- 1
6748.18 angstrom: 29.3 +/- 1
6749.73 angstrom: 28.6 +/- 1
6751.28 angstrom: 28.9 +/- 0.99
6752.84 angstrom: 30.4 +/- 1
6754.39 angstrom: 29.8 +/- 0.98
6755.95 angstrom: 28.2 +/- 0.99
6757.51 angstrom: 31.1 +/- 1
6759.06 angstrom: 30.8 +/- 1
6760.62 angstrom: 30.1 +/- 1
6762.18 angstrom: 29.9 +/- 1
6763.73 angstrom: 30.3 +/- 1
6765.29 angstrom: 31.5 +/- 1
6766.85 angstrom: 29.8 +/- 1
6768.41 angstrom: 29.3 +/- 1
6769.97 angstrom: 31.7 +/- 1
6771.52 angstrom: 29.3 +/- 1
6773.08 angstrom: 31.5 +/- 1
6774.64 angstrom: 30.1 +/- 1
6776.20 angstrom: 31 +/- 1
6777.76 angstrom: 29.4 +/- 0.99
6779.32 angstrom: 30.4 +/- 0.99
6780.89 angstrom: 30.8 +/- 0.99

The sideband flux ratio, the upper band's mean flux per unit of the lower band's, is 0.99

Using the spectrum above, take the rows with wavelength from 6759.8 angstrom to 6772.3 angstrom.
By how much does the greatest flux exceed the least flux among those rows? 2.40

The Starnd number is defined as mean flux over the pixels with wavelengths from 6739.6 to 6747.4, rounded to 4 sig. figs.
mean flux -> 30.62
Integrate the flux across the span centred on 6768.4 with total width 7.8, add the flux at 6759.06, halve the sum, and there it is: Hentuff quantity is 134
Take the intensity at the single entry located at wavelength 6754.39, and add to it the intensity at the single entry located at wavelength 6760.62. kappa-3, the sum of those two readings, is 59.9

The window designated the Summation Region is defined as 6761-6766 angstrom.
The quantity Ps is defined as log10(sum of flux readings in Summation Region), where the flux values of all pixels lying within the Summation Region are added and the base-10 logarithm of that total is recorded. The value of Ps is 1.96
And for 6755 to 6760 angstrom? 1.95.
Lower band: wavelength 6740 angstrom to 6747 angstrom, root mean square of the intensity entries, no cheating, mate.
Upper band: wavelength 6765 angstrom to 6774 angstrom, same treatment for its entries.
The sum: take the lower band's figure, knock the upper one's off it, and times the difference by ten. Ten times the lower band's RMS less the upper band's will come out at 1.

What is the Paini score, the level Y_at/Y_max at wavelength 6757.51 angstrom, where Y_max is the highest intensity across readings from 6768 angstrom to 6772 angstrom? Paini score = 0.981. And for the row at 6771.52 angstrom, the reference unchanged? 0.924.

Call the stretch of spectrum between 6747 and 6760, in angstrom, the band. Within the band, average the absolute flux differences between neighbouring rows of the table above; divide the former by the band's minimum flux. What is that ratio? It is 0.040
